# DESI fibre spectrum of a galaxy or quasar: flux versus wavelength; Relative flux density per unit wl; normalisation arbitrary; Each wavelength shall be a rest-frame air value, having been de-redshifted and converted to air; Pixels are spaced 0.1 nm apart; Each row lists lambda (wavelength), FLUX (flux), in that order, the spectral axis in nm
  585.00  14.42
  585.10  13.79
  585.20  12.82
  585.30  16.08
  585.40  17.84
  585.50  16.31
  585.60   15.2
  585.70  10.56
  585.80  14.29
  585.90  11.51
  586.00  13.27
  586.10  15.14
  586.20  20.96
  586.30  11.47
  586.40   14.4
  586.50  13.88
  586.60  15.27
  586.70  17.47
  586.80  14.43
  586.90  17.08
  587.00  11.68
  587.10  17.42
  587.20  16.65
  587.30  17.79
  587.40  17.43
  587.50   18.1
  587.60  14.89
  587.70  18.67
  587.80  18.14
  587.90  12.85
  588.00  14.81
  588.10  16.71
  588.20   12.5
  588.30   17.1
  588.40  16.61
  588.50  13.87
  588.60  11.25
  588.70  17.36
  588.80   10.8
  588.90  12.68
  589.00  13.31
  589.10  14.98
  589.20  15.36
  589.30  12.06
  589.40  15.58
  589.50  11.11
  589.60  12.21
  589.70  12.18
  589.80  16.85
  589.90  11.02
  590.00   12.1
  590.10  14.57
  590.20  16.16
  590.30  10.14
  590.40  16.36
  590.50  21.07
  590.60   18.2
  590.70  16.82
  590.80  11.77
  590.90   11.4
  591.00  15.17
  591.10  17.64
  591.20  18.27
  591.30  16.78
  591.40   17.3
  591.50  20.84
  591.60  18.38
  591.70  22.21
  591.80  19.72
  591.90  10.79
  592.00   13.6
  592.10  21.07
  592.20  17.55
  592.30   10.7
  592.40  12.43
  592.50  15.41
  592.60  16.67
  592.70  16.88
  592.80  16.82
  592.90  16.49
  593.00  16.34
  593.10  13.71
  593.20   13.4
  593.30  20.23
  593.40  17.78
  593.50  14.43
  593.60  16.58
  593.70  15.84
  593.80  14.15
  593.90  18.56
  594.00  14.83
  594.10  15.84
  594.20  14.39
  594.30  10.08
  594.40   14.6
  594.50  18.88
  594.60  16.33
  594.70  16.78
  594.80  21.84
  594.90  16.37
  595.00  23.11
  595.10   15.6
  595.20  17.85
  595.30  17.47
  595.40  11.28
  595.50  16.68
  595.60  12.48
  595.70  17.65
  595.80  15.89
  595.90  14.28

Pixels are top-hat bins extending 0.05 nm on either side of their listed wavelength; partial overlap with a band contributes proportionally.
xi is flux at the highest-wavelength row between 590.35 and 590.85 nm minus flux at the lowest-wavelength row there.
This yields -4.6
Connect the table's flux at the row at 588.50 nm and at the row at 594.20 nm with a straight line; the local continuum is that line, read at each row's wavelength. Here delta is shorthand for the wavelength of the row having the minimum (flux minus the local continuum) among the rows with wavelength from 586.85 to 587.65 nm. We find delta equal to 587.00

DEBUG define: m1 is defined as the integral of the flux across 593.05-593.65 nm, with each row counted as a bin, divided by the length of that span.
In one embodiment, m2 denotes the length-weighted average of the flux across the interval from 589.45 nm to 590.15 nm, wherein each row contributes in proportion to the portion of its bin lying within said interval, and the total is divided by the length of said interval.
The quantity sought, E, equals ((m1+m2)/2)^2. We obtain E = 209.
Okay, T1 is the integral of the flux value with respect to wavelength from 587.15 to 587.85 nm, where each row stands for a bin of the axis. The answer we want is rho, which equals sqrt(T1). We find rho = 3.49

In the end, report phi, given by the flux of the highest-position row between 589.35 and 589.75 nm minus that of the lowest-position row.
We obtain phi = -3.4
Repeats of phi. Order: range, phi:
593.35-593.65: -1.2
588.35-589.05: -3.3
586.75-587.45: 3.0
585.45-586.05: -3.0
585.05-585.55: 2.5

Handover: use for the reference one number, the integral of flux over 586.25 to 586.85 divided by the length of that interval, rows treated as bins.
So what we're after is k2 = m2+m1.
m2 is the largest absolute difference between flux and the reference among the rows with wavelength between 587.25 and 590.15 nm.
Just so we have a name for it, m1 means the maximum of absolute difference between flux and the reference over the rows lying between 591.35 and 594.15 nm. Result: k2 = 11.9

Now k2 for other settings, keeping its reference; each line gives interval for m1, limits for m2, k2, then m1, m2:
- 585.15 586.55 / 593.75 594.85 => 13.8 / 6.5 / 7.4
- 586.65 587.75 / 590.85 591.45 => 8.0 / 4.2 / 3.8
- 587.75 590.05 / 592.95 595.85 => 12.3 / 3.7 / 8.6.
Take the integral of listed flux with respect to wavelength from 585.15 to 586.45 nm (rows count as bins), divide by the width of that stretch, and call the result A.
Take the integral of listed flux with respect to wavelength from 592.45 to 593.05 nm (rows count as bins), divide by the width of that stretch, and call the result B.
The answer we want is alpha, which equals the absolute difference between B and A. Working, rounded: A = 14.6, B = 16.4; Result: 1.8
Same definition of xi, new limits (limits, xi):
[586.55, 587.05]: -3.6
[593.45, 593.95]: 4.1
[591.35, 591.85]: 2.4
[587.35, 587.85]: 0.7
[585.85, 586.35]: 0.0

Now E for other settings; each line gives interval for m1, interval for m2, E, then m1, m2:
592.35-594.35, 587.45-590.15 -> 224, 15.5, 14.4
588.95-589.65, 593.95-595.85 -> 221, 13.5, 16.2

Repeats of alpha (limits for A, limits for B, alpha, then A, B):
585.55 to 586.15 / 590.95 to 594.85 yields 3.1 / 13.3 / 16.4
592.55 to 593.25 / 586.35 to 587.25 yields 0.4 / 15.8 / 15.4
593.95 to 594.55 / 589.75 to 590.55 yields 0.0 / 14.8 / 14.8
